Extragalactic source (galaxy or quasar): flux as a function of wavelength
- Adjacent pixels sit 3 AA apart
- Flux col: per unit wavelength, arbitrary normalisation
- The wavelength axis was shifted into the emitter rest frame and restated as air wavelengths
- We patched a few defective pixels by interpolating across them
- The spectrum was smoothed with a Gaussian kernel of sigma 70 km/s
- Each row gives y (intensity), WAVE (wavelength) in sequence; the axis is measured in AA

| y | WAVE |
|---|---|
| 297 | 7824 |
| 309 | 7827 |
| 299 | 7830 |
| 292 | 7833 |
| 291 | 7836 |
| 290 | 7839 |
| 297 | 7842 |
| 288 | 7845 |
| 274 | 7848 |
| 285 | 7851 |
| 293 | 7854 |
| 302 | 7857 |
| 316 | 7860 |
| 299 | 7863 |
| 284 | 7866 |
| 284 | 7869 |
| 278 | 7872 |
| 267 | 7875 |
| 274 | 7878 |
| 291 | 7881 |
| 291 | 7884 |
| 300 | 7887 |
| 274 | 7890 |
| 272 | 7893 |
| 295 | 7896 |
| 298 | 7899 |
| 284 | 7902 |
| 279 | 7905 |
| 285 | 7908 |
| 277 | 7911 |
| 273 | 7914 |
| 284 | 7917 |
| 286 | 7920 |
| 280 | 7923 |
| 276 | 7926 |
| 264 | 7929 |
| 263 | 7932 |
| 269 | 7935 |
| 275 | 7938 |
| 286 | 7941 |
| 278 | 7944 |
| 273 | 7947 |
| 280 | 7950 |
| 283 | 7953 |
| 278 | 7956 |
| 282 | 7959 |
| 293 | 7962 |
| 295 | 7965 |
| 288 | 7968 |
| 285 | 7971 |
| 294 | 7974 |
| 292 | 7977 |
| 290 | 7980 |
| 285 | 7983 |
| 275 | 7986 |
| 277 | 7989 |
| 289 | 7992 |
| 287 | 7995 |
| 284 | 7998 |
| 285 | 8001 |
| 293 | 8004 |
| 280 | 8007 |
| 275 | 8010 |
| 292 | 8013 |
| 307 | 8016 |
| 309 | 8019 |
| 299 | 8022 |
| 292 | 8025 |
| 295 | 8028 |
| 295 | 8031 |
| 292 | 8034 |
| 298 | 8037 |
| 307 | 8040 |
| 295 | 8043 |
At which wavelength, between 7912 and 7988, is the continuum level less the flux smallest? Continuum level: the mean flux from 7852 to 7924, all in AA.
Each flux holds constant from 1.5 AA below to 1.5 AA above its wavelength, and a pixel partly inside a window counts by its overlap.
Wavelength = 7965 AA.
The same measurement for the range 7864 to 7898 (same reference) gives 7887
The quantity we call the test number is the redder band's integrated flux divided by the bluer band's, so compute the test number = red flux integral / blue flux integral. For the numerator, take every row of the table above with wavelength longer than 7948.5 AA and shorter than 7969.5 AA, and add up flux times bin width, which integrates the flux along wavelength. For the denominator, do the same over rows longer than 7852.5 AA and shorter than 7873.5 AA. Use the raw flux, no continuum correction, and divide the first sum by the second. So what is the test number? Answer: 0.97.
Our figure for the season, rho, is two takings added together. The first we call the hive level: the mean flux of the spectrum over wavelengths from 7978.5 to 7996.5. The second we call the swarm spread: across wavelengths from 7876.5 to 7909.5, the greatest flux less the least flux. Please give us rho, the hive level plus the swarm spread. 312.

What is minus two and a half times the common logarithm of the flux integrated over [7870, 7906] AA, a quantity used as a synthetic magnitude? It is -10.02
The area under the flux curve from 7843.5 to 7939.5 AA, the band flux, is 27180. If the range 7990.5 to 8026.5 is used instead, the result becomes 10476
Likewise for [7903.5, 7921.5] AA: 5052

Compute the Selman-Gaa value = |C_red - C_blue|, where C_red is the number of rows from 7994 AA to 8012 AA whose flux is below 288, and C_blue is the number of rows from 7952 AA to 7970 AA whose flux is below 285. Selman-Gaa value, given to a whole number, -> 2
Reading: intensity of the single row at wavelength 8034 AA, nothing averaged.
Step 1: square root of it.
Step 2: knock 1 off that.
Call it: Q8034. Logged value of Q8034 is 16.1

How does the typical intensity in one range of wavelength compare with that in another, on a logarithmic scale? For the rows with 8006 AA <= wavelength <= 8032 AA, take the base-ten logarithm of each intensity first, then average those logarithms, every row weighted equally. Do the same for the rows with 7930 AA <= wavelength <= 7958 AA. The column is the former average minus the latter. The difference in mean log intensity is 0.027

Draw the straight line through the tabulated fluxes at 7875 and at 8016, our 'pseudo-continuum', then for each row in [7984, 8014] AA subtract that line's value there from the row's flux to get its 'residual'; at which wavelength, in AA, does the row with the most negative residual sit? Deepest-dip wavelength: 8010 AA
